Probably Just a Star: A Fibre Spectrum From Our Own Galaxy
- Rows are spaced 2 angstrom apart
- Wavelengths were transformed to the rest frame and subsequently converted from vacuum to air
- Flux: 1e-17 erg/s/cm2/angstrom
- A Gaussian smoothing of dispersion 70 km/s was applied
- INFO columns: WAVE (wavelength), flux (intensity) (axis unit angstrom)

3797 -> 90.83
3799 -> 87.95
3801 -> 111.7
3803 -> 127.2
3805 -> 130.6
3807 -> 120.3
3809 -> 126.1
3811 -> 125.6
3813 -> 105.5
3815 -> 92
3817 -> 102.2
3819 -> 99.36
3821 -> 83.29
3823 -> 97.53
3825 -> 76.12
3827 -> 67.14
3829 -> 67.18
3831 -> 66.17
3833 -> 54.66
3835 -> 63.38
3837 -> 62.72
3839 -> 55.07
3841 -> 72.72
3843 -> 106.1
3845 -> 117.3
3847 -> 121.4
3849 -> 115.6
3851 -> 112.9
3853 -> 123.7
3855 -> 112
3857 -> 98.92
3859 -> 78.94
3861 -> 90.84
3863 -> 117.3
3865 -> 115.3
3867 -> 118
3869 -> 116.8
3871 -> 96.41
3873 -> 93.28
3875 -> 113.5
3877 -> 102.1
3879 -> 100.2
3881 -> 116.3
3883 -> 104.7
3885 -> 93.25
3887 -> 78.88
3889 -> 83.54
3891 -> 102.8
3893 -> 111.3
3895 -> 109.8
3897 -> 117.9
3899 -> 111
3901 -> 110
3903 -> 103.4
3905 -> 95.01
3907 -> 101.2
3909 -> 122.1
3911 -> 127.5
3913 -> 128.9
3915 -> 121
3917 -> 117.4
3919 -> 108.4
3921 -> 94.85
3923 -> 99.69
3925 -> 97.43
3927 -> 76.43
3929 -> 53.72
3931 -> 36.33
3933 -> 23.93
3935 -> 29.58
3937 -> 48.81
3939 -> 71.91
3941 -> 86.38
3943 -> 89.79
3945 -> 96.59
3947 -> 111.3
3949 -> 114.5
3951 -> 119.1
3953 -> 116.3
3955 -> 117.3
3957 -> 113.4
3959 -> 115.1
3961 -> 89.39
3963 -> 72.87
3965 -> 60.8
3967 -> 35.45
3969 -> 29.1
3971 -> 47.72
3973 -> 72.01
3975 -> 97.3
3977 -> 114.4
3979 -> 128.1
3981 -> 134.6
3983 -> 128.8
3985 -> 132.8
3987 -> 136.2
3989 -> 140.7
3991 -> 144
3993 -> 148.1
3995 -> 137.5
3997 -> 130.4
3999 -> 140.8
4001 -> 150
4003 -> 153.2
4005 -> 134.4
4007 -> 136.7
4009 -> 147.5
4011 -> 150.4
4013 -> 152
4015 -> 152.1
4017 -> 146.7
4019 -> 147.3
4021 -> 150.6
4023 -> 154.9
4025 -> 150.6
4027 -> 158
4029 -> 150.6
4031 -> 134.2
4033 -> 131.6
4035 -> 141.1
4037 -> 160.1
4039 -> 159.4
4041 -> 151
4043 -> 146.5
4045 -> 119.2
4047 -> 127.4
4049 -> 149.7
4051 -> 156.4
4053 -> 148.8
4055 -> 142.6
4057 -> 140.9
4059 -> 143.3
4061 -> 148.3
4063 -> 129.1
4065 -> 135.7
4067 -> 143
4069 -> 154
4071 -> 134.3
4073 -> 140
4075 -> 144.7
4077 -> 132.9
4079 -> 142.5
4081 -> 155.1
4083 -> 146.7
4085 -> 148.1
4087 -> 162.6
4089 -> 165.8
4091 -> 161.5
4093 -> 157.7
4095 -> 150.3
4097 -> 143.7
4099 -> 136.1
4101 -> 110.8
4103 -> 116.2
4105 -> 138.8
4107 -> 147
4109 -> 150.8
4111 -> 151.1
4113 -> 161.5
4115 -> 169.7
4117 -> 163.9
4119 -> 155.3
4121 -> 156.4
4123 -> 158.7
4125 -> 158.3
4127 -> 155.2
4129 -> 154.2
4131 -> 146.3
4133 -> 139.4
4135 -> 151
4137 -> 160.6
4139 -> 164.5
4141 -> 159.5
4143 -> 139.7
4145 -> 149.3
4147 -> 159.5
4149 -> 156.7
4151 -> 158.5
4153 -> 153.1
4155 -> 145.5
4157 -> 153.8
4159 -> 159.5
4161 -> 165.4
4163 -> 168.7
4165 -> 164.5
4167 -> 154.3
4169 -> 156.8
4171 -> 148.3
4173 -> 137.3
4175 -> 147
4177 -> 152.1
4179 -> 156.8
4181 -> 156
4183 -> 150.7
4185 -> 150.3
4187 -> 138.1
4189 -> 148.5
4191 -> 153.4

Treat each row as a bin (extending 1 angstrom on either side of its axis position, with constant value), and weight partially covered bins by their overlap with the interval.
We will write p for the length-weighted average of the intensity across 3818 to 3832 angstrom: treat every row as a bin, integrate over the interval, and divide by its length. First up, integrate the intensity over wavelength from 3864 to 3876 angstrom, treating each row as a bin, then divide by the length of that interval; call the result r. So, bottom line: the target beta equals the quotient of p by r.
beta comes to 0.73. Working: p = 80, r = 109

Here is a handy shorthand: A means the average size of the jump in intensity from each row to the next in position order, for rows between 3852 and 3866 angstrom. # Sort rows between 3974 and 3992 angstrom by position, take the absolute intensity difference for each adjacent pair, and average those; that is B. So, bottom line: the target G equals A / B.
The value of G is 1.9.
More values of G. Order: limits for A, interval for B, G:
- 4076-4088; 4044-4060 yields 1.2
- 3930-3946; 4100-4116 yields 1.4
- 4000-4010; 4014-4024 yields 2.6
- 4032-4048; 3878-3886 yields 0.8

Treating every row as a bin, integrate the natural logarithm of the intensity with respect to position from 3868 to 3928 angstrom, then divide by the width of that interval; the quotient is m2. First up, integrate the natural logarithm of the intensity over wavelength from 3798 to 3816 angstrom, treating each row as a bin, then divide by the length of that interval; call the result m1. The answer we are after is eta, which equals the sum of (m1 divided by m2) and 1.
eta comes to 2.02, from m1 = 4.73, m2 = 4.65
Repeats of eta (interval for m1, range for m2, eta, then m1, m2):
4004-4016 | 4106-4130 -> 1.99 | 4.98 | 5.05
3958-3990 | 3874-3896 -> 1.97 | 4.46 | 4.61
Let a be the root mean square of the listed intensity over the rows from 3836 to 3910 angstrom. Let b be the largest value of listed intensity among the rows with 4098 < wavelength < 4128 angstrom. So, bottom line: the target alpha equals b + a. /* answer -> 274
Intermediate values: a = 104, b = 169.7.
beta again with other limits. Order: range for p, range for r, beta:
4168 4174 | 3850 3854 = 1.25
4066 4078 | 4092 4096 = 0.92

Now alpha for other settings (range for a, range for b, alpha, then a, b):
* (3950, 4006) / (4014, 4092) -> 283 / 117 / 165.8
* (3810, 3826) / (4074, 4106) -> 264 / 99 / 165.8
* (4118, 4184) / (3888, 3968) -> 283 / 155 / 128.9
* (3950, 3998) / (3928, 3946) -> 209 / 112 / 96.59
